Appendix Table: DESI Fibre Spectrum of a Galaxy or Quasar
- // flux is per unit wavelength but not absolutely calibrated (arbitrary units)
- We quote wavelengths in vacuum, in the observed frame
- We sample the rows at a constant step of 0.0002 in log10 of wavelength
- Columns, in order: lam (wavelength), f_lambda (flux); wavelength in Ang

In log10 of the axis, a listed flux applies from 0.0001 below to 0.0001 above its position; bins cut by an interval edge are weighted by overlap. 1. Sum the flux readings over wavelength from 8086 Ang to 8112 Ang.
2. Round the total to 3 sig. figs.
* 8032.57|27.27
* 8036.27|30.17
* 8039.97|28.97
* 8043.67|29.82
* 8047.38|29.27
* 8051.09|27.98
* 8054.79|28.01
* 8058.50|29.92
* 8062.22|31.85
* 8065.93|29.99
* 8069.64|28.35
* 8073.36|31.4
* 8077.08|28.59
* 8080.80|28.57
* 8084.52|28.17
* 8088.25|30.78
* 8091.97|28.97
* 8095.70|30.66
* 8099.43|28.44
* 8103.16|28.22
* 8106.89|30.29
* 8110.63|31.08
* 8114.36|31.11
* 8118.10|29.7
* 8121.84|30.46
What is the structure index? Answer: 208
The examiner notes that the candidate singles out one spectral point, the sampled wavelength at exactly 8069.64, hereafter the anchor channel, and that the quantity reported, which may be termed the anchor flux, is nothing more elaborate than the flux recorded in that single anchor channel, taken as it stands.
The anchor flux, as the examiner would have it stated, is 28.35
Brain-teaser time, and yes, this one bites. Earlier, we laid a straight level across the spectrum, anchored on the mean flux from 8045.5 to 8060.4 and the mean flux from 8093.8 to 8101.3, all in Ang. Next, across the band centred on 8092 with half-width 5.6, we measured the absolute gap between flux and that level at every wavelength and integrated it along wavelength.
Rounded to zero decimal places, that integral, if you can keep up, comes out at 11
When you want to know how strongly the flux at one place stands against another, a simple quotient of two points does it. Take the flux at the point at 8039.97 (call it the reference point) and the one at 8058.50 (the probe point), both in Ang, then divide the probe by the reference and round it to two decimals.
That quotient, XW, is 1.03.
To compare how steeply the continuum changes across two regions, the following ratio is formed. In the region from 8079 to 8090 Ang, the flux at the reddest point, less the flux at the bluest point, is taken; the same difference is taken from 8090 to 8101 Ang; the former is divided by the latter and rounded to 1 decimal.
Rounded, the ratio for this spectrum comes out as -4.2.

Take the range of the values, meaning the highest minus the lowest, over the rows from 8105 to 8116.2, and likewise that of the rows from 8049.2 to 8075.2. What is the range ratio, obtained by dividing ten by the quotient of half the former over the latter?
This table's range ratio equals 94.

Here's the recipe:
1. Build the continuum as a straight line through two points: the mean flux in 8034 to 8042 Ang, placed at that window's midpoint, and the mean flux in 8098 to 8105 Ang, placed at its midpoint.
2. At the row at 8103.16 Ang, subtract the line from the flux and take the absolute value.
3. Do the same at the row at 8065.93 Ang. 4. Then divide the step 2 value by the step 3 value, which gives 0.08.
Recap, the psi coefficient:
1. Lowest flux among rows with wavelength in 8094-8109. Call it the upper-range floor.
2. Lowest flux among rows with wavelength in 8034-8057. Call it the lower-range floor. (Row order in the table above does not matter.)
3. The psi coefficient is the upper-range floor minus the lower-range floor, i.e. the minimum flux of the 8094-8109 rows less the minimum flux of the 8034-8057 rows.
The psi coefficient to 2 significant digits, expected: 0.24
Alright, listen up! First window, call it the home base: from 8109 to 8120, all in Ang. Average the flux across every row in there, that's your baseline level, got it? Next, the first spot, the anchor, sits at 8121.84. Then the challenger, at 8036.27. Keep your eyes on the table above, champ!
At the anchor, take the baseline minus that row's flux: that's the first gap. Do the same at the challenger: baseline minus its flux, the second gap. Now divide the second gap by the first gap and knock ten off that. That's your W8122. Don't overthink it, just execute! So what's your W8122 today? -7.3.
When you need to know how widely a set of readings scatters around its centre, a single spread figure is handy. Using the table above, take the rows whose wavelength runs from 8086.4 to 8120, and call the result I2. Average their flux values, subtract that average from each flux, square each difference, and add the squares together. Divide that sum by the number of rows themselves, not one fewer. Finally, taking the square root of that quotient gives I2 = 1.07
